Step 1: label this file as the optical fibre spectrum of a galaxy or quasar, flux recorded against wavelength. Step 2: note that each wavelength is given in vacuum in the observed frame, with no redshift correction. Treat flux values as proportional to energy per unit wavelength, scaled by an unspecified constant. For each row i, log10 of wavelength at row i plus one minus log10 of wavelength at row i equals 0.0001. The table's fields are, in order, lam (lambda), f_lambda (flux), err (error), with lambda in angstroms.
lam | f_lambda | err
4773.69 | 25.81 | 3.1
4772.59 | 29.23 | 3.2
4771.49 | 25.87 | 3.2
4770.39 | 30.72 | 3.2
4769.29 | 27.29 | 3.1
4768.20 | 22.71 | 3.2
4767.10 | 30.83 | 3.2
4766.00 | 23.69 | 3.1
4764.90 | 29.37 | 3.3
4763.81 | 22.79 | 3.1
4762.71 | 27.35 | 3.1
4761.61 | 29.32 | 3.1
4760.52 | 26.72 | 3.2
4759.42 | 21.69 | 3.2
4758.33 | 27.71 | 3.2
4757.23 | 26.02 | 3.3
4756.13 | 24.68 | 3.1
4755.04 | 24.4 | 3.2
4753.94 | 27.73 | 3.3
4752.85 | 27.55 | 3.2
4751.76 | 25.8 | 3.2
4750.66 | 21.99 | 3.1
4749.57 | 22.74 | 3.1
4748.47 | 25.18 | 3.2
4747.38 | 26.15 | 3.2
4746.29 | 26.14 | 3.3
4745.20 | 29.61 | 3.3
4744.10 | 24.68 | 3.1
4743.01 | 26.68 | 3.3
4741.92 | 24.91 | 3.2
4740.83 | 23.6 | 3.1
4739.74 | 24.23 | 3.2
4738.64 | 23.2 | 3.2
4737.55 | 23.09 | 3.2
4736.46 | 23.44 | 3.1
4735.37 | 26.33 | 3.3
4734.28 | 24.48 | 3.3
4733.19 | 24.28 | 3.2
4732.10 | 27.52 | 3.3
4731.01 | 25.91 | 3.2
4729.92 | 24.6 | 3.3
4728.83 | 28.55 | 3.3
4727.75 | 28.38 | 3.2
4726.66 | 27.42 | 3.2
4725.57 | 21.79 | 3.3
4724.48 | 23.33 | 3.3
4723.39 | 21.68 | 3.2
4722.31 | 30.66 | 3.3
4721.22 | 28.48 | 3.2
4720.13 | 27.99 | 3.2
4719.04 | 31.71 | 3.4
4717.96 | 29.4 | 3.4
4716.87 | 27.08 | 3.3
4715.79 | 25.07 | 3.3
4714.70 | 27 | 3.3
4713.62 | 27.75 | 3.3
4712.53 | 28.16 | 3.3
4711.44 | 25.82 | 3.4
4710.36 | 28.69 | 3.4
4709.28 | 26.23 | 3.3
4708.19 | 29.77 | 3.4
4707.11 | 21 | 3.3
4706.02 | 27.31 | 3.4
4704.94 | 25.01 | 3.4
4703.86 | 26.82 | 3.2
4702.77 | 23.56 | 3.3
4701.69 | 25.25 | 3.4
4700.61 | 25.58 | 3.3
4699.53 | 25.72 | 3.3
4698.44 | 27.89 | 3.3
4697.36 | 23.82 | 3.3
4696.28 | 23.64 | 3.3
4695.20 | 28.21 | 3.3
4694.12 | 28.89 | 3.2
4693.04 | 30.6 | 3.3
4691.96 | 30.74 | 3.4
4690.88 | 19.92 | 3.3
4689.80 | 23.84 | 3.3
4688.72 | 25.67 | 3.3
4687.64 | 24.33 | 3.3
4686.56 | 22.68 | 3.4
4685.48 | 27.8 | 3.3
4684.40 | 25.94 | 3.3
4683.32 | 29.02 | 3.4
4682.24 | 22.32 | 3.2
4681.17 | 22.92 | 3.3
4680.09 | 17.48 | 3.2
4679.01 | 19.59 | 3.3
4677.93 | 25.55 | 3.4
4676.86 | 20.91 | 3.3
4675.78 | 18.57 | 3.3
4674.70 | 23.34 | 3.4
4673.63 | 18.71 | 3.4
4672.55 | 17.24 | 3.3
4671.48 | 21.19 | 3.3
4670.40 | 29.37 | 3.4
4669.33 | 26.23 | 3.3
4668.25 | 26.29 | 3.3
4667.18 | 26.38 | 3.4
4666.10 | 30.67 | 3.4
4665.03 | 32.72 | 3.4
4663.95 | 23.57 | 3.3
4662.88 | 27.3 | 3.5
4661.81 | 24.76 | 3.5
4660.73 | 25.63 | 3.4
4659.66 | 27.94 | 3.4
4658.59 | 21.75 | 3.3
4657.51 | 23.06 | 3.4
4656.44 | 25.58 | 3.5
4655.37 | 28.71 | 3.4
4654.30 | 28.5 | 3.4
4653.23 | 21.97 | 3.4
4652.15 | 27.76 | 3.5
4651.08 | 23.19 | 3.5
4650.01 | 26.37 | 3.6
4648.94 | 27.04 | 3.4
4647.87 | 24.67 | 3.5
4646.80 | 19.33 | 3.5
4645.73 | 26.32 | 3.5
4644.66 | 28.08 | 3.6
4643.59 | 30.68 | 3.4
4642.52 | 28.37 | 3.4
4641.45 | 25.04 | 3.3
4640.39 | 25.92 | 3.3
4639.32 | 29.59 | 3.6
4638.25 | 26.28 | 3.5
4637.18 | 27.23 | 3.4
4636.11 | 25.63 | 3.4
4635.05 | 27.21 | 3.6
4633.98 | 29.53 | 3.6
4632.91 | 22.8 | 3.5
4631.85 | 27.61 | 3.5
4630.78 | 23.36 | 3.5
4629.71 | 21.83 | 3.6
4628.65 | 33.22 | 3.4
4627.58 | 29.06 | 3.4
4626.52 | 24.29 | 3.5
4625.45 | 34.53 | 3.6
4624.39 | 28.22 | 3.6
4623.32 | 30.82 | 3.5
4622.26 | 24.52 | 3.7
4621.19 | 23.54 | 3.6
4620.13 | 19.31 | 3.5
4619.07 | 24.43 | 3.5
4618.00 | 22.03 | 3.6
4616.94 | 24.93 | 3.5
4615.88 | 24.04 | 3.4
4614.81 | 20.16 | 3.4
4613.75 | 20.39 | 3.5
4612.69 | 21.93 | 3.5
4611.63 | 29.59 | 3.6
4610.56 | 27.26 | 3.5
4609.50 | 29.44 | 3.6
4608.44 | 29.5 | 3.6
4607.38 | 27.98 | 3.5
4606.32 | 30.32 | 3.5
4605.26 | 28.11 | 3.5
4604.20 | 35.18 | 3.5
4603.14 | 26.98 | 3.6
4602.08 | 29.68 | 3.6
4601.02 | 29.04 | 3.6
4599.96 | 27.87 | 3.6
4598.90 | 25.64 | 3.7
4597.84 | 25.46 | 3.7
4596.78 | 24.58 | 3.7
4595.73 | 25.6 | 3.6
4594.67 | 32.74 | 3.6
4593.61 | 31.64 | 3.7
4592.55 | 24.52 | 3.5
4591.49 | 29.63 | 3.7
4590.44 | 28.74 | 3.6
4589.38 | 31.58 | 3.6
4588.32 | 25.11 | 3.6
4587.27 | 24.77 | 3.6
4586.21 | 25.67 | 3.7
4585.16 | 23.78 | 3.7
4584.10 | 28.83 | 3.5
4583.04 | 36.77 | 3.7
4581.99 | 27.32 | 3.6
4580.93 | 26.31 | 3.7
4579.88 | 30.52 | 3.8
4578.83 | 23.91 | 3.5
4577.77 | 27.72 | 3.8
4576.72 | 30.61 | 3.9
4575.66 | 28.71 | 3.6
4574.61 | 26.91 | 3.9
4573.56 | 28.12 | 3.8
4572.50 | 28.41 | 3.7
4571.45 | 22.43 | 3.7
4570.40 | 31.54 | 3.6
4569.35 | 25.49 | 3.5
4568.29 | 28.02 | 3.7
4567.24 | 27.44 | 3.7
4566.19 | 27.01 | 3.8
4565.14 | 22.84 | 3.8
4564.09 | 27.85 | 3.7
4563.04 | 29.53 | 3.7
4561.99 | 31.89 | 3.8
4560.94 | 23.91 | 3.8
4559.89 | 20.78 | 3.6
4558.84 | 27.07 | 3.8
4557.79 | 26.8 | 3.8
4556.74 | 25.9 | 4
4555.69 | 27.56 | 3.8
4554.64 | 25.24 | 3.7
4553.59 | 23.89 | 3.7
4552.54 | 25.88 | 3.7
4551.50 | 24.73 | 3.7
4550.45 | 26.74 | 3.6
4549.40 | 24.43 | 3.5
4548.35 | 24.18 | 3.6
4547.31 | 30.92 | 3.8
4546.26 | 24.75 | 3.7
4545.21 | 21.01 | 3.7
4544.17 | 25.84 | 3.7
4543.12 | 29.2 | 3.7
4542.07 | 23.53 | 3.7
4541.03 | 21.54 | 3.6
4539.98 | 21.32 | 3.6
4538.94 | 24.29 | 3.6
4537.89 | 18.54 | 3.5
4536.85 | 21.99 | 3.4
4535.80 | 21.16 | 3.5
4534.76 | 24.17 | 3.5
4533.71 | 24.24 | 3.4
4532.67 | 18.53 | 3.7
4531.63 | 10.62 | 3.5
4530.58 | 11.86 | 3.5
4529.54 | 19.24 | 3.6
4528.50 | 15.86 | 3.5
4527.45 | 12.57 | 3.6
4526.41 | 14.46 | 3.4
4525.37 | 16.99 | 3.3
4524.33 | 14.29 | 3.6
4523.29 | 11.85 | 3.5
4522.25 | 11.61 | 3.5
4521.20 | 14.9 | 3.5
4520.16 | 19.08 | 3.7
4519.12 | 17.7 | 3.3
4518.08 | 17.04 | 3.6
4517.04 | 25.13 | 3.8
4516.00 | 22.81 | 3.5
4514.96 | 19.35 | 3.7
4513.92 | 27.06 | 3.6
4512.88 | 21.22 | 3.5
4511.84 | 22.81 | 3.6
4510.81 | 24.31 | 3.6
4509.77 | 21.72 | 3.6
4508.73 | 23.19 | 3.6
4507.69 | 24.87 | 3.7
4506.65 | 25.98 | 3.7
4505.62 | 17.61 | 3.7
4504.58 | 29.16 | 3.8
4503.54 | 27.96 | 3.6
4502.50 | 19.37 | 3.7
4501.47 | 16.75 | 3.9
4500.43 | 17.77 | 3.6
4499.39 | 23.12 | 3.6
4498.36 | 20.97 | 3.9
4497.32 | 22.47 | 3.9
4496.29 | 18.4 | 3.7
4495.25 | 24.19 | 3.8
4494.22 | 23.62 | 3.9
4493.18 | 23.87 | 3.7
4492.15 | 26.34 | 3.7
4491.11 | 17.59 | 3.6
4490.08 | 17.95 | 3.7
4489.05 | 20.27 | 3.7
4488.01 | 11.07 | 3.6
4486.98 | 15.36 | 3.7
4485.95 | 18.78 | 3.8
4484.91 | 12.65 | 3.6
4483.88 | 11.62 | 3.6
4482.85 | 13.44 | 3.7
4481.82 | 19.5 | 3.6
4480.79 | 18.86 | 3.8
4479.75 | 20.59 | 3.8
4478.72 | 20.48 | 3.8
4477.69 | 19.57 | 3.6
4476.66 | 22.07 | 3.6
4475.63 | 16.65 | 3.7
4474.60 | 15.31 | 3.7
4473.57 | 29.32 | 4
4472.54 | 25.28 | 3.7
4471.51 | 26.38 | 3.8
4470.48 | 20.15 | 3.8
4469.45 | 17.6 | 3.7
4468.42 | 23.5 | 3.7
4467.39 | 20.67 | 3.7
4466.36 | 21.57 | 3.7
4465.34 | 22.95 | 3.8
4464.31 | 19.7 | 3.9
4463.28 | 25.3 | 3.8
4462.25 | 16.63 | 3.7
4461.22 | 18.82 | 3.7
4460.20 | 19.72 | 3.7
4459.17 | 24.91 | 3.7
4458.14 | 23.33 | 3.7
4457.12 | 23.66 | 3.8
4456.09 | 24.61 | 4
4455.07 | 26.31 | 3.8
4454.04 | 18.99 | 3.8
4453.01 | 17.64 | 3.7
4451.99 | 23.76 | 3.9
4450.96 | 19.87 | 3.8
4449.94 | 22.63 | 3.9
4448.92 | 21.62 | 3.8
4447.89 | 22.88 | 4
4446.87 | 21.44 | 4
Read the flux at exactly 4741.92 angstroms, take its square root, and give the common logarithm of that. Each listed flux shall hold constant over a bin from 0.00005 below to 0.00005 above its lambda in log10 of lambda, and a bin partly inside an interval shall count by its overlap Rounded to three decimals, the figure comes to 0.698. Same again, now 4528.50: 0.600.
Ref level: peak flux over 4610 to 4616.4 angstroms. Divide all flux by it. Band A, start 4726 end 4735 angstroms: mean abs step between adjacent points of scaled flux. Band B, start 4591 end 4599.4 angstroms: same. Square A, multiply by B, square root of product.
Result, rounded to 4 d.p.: 0.0182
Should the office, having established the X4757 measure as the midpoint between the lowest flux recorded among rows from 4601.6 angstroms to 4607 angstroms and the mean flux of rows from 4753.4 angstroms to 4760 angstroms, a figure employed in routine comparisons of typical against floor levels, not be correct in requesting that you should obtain 26.2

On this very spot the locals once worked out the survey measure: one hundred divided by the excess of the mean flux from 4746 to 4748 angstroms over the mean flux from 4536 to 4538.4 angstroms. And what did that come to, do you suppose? 17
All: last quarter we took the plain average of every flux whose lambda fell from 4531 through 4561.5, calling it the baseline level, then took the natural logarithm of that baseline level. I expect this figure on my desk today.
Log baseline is 3.17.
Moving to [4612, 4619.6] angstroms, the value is 3.12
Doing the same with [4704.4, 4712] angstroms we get 3.27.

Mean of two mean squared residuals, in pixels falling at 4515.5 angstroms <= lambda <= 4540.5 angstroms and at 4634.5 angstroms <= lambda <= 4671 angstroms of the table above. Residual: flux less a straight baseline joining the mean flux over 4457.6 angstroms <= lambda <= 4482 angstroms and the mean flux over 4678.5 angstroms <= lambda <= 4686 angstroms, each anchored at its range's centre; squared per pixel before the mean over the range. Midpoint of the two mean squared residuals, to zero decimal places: 26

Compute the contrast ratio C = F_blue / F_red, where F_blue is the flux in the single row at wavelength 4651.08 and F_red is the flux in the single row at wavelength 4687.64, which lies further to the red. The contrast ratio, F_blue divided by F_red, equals 1.0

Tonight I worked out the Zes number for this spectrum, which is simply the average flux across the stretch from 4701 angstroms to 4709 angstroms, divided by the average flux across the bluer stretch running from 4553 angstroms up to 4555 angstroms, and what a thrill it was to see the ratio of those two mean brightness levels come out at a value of 1.0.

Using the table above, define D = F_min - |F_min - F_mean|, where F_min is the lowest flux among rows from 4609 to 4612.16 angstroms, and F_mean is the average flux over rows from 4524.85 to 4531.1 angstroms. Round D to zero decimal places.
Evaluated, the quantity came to 15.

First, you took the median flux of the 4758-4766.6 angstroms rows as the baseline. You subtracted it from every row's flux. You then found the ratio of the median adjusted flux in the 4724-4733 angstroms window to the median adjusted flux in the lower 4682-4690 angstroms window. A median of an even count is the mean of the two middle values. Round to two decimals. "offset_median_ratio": 0.18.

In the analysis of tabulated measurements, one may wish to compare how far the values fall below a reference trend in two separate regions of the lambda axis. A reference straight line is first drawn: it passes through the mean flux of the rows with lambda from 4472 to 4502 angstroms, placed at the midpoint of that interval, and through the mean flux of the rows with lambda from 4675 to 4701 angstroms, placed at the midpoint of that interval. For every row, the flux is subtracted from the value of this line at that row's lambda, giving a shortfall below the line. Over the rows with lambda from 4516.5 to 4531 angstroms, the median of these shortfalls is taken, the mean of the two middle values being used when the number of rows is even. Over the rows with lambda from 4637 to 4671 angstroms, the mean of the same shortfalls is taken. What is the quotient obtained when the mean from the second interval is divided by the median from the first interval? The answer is -0.53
